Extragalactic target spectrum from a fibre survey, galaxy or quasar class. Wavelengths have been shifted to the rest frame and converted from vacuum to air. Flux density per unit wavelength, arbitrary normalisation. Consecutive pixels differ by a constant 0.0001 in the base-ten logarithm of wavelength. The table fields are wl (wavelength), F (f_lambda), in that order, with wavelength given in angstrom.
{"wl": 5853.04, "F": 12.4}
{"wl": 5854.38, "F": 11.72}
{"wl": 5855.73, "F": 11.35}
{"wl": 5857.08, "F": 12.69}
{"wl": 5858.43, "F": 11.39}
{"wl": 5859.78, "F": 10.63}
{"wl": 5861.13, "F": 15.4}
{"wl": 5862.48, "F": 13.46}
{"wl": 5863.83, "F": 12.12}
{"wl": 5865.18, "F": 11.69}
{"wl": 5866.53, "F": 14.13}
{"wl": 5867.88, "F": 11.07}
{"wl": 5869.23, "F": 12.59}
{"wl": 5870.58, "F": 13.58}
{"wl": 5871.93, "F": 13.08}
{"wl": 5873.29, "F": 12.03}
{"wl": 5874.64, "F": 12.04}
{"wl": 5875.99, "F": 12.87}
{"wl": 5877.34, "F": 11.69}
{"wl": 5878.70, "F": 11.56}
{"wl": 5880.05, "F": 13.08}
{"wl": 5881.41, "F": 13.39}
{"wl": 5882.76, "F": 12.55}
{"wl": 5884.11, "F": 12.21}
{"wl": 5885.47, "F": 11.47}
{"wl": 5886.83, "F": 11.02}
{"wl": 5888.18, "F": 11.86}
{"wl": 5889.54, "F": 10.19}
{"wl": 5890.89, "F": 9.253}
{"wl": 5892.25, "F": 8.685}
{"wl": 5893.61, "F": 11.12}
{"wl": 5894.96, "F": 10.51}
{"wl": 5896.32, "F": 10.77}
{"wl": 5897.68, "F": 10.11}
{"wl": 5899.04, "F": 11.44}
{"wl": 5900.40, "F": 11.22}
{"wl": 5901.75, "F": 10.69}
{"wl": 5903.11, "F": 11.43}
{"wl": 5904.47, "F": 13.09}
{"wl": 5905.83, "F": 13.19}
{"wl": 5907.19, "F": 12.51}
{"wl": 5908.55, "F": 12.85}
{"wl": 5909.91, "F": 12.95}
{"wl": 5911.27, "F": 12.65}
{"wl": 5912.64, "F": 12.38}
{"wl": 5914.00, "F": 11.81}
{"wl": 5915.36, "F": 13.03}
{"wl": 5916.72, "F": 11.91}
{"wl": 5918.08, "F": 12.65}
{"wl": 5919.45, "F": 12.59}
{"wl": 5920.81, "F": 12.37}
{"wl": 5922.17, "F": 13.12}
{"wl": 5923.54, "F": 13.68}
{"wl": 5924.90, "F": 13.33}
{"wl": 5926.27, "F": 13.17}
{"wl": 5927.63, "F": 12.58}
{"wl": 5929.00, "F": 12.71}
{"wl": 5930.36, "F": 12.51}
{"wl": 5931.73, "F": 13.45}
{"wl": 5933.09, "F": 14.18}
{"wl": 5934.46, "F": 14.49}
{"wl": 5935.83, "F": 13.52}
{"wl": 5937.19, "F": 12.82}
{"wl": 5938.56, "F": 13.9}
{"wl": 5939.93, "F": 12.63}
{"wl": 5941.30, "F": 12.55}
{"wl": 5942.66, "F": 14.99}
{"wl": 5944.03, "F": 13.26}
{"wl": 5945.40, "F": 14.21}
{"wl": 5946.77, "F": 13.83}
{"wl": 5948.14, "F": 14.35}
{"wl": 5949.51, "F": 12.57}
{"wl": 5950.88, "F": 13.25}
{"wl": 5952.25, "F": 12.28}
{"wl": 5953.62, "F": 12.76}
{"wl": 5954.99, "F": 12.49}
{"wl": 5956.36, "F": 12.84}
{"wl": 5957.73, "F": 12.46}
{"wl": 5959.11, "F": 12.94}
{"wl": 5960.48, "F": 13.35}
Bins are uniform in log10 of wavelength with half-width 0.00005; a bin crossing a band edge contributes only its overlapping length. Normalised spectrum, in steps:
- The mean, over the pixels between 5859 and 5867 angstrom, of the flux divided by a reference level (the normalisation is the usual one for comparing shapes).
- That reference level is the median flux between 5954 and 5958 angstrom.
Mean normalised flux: 1.03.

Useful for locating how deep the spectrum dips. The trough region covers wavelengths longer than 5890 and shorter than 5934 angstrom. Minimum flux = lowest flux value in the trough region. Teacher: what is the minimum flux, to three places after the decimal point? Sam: 8.685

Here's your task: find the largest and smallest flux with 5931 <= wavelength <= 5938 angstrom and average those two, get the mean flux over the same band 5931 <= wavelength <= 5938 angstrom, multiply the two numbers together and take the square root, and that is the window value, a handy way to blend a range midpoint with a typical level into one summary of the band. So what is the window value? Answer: 13.7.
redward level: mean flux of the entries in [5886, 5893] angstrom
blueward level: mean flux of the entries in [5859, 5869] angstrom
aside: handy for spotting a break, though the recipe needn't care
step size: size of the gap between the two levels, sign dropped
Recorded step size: 2.4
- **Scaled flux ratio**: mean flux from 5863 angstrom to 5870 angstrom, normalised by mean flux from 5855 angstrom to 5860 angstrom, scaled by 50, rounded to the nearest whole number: 53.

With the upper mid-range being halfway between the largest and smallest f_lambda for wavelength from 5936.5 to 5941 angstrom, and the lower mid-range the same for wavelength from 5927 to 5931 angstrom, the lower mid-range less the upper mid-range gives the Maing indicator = -0.7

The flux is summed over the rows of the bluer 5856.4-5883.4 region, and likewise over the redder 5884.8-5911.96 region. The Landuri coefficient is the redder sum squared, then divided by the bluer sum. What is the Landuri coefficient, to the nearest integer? 205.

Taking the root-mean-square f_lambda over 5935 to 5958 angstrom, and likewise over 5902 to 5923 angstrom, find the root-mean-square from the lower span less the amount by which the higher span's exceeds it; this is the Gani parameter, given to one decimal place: 11.9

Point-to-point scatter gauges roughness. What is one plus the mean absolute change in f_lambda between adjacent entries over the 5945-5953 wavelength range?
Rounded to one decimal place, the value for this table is 1.9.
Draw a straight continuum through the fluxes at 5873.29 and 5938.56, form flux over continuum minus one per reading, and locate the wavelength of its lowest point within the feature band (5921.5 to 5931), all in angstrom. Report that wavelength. 5930.36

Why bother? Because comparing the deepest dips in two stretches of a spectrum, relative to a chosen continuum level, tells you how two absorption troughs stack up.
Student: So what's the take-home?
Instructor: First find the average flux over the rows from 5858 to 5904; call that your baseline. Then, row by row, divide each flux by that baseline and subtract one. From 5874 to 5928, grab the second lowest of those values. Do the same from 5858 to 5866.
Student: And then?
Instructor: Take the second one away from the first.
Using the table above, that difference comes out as -0.18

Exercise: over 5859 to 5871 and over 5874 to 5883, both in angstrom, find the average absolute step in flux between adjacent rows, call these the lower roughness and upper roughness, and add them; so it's 2.86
